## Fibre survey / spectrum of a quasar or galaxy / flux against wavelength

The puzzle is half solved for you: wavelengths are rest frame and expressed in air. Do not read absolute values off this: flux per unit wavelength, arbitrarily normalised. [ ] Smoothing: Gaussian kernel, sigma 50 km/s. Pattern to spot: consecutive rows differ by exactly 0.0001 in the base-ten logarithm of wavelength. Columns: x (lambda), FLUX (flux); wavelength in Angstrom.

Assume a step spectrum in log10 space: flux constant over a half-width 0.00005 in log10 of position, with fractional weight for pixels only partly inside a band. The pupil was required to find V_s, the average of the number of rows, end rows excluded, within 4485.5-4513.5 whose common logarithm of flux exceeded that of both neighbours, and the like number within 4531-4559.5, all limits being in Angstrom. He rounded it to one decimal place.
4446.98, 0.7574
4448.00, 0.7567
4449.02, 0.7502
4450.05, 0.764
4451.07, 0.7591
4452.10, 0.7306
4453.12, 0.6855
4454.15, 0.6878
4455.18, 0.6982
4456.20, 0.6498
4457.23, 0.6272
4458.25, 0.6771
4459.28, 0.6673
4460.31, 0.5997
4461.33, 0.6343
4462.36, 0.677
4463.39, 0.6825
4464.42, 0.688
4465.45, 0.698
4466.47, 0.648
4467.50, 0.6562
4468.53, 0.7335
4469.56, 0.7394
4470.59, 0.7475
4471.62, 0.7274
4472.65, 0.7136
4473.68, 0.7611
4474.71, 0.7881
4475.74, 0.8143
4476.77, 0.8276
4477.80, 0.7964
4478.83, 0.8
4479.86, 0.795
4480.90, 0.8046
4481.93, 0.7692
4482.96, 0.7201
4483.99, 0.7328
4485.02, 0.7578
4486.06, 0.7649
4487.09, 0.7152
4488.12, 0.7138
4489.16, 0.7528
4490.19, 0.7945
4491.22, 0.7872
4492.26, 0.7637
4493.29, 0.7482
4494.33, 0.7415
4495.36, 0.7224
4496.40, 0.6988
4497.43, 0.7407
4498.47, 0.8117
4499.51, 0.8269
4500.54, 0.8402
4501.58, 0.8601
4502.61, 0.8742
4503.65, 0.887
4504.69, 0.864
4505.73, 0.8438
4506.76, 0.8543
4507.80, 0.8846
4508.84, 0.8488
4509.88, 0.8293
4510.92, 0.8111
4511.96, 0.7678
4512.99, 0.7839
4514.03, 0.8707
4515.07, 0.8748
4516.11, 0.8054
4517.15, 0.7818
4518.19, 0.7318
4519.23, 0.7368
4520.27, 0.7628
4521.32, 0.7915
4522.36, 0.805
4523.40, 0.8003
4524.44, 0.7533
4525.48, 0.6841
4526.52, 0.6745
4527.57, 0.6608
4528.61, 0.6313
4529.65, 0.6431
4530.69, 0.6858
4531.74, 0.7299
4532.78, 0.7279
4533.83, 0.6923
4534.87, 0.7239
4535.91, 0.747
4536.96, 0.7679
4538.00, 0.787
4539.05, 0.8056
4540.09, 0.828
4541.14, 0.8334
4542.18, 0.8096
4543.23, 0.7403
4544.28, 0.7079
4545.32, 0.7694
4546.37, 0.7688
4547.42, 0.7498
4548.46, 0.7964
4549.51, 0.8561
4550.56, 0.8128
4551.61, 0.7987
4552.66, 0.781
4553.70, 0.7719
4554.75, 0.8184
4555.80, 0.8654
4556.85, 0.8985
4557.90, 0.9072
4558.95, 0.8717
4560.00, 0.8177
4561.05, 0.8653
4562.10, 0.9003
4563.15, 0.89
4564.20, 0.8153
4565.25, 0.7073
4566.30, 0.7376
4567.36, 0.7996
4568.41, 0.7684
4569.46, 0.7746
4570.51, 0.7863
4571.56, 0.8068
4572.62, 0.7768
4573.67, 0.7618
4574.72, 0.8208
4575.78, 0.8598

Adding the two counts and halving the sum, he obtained 3.5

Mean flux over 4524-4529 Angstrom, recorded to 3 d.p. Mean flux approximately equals 0.681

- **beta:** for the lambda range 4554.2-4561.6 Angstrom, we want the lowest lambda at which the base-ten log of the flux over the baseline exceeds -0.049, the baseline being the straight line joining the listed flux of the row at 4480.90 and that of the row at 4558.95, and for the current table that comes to 4554.75 Angstrom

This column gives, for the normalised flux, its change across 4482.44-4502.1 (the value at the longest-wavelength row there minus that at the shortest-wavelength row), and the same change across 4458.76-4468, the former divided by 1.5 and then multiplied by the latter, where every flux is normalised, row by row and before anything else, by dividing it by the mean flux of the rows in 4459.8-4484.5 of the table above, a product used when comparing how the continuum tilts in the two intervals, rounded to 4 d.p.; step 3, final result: -0.0019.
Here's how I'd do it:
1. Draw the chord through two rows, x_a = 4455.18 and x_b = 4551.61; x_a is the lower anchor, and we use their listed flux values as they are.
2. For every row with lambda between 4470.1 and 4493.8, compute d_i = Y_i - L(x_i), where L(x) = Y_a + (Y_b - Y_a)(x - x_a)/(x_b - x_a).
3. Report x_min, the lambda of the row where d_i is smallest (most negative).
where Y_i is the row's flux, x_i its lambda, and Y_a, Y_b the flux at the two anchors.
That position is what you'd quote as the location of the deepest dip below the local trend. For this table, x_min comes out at 4488.12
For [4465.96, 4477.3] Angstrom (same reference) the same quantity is 4466.47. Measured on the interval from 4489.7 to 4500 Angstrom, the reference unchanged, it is 4496.40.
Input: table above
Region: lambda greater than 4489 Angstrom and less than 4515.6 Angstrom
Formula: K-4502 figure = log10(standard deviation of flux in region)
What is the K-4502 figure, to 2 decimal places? -1.26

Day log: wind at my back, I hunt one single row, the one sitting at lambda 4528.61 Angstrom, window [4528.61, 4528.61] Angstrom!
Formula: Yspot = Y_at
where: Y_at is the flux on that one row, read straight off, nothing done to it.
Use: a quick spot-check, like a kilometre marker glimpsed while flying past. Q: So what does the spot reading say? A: 0.6313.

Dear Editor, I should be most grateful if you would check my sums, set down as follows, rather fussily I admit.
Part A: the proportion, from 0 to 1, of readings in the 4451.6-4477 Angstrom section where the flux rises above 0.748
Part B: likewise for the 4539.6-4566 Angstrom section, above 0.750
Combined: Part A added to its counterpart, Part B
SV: 1.00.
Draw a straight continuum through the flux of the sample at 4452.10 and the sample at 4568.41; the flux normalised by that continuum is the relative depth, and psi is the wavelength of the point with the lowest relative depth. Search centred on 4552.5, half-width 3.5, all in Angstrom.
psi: 4553.70 Angstrom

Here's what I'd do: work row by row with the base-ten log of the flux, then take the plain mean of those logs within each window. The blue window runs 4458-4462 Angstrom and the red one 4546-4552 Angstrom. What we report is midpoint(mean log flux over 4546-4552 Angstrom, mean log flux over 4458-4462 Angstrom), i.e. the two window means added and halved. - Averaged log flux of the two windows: -0.145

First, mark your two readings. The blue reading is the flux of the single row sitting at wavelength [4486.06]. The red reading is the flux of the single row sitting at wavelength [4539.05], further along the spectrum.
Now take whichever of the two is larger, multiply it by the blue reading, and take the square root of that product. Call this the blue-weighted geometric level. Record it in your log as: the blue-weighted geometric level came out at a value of 0.785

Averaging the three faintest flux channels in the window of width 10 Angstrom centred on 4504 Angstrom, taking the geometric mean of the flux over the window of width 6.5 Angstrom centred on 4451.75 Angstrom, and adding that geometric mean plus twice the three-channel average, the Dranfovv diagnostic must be 2.40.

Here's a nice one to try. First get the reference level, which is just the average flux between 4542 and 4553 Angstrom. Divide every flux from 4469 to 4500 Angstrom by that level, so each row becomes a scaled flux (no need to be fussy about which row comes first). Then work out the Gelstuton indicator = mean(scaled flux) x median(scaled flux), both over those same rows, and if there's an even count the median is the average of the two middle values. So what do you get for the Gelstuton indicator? 0.95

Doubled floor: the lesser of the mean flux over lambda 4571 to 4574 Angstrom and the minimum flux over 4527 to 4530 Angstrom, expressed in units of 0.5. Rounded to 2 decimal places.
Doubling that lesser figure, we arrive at 1.26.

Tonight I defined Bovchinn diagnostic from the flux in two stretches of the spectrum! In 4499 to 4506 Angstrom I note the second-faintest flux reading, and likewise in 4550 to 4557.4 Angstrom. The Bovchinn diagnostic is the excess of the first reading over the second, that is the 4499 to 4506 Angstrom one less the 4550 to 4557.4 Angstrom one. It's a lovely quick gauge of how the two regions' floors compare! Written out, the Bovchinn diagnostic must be 0.059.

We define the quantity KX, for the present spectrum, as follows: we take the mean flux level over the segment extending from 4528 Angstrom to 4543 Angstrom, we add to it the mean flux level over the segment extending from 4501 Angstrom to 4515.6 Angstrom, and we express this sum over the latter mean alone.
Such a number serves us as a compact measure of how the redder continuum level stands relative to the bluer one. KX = 1.878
